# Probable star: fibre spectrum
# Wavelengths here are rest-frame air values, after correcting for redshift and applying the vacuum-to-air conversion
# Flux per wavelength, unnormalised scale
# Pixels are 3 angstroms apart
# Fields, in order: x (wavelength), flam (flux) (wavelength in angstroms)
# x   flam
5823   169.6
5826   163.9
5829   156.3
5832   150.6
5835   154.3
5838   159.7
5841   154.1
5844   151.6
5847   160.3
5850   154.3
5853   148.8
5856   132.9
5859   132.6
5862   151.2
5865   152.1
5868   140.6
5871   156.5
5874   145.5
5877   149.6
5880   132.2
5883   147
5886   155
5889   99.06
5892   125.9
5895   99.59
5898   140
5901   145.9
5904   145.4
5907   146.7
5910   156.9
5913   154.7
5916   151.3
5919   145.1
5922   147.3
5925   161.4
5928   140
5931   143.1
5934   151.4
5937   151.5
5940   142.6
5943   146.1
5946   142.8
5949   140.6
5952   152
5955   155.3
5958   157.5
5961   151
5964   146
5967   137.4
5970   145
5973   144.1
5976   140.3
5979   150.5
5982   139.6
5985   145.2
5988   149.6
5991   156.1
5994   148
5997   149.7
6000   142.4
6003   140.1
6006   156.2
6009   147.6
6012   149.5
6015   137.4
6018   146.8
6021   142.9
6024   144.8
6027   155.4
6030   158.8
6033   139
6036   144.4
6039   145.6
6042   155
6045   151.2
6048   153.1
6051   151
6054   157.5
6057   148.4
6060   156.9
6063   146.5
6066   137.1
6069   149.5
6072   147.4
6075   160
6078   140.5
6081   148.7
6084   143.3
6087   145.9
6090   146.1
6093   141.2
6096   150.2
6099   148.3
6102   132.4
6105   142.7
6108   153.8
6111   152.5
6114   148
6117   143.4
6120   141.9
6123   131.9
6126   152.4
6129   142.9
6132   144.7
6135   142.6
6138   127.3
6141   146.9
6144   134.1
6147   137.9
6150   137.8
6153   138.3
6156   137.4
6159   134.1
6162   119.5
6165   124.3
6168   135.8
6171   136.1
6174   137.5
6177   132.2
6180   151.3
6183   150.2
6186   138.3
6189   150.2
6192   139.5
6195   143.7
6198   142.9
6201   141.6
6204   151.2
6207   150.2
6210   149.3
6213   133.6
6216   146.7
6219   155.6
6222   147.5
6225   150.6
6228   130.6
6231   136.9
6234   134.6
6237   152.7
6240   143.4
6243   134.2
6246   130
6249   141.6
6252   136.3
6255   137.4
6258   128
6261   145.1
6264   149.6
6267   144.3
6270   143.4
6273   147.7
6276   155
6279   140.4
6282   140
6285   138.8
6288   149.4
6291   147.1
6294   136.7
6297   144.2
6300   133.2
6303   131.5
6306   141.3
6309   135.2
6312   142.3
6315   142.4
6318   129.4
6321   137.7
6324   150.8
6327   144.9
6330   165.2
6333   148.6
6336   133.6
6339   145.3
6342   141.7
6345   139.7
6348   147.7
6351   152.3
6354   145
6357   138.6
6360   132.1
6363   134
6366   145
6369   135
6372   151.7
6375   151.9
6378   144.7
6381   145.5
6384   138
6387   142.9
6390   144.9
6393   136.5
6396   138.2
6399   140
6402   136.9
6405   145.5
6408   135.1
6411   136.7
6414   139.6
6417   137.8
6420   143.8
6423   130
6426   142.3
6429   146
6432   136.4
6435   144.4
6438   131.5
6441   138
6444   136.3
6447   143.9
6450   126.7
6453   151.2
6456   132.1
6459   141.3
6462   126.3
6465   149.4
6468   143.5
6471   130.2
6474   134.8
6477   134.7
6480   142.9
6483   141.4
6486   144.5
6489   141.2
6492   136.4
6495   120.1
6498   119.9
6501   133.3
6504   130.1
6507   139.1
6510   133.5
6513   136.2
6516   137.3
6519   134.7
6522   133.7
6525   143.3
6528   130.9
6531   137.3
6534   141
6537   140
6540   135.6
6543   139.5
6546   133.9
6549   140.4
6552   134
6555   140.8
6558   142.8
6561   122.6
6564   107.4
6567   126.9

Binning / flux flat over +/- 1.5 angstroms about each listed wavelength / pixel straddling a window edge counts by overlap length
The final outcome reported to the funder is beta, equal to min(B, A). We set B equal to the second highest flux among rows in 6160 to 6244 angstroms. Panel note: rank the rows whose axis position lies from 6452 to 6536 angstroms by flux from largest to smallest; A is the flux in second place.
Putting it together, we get 149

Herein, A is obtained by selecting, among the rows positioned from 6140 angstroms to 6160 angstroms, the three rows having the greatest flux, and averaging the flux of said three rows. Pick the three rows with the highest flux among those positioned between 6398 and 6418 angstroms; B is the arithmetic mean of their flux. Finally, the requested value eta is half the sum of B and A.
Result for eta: 141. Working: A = 141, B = 142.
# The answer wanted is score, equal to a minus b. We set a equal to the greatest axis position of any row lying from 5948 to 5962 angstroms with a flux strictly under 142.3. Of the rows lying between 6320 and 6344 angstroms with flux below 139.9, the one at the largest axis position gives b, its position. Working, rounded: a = 5949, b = 6336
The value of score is -387 angstroms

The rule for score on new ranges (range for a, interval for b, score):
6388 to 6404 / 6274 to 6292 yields 117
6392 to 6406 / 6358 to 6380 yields 33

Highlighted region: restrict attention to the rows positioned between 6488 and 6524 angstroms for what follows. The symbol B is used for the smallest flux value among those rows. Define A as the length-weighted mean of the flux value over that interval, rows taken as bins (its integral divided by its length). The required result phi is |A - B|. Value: 13.1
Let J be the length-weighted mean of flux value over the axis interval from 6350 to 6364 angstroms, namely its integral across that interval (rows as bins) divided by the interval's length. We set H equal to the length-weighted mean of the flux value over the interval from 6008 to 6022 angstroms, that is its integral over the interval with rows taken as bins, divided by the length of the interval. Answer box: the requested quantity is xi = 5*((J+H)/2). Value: 713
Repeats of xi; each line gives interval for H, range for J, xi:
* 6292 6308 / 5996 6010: 712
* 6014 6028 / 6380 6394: 717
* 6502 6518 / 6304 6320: 683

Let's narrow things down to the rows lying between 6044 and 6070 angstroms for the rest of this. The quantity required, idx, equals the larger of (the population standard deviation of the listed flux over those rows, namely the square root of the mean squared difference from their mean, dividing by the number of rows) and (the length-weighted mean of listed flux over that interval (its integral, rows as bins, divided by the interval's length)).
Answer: 150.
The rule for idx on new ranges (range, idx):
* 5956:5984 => 146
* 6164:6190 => 140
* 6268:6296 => 144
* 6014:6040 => 146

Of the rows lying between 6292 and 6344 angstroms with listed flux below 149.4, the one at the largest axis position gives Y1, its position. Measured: 6342 angstroms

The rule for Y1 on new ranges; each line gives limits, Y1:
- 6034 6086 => 6084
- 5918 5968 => 5967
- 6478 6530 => 6528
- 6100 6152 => 6150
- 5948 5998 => 5994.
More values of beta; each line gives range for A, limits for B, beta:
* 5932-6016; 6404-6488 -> 149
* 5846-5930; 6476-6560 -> 143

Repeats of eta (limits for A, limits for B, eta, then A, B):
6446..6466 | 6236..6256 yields 147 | 148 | 146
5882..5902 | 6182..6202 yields 149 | 149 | 148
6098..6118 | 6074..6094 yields 152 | 152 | 152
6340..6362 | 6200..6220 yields 150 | 148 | 152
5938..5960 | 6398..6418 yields 148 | 155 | 142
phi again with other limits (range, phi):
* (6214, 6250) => 11.9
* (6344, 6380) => 11.1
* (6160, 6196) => 18.6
